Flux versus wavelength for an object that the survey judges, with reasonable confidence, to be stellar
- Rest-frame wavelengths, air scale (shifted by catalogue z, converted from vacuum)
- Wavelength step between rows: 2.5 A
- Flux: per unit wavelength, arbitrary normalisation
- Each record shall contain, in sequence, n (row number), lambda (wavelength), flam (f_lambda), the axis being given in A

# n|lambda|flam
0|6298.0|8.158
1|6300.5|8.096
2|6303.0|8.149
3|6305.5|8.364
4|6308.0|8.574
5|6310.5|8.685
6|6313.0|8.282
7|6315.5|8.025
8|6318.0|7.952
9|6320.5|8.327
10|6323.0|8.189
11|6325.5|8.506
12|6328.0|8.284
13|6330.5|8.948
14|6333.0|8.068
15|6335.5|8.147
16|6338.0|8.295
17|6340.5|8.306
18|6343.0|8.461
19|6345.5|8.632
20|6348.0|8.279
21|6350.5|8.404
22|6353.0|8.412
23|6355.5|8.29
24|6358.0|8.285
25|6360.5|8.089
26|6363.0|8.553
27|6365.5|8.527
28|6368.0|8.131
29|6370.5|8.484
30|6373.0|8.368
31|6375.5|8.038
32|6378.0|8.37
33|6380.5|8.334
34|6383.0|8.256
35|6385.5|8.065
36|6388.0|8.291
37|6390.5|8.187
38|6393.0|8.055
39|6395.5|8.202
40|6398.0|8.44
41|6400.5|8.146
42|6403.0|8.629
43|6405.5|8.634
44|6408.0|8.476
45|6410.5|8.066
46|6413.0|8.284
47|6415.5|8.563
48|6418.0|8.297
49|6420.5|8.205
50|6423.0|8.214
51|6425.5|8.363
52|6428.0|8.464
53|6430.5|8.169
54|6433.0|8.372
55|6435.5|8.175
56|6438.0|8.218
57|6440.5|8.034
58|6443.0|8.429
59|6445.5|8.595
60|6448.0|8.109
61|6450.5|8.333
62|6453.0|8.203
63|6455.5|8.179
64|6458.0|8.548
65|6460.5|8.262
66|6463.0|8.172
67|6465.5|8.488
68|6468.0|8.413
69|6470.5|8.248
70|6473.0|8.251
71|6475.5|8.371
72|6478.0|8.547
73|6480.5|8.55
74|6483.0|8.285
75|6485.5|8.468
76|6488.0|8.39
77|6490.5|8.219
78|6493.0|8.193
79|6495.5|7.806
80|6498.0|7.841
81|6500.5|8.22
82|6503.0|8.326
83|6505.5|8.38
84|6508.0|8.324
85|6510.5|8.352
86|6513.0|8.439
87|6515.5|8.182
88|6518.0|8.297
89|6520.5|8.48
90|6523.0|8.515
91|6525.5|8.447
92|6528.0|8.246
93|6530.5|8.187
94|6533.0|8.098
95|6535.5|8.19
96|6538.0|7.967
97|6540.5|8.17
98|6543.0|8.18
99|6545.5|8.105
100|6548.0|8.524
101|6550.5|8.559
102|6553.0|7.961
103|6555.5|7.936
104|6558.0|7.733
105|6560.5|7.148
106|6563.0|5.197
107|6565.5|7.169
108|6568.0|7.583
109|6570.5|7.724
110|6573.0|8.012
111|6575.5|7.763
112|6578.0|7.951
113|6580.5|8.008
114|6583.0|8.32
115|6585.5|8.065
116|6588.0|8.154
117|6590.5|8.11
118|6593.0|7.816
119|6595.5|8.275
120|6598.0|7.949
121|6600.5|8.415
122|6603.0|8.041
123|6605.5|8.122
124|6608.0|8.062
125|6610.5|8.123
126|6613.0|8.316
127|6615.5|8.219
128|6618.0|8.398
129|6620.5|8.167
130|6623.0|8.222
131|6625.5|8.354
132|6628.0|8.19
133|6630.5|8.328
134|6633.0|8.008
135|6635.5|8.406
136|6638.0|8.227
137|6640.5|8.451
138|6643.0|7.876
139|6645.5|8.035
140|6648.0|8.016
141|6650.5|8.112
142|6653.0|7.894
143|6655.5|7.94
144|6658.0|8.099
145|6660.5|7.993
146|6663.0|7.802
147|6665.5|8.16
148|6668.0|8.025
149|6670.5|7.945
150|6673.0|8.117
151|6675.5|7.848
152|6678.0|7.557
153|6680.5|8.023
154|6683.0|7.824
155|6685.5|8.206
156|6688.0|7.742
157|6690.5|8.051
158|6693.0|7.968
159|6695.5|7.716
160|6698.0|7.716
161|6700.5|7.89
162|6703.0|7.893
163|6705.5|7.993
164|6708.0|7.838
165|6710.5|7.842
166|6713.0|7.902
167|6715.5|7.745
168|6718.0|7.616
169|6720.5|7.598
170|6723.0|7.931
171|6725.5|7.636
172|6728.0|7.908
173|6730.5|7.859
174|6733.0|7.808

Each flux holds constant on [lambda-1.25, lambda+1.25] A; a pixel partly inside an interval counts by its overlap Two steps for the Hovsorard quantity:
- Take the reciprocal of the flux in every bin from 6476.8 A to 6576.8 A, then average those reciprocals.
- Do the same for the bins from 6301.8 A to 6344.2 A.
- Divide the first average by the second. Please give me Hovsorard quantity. 1.04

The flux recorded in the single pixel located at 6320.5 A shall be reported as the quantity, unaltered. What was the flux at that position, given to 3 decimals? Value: 8.327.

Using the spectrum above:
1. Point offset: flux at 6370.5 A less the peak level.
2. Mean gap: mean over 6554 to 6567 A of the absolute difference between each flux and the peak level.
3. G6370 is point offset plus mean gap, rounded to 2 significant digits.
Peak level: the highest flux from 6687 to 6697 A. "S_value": 1.4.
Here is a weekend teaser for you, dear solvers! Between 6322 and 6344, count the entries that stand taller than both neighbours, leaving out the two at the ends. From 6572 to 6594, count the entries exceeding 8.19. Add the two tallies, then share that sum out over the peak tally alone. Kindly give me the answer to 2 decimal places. 1.50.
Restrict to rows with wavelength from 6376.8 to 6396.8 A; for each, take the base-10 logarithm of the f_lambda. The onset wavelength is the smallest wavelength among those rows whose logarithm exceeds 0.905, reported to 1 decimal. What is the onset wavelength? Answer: 6378.0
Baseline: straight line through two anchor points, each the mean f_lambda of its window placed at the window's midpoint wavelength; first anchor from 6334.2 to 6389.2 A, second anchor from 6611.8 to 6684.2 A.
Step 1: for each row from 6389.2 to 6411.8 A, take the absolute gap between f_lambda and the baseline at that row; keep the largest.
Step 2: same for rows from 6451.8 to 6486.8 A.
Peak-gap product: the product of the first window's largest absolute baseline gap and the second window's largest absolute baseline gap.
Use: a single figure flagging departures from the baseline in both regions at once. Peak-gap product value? 0.11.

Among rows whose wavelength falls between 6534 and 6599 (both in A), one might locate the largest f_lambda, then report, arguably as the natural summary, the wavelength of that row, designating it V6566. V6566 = 6550.5 A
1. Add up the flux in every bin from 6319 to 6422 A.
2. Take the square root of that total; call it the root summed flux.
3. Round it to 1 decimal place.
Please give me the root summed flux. 18.5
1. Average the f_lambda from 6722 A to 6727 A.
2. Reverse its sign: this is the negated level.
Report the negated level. -7.78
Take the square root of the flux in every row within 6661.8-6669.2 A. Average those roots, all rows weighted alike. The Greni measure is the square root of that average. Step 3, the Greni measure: 1.68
